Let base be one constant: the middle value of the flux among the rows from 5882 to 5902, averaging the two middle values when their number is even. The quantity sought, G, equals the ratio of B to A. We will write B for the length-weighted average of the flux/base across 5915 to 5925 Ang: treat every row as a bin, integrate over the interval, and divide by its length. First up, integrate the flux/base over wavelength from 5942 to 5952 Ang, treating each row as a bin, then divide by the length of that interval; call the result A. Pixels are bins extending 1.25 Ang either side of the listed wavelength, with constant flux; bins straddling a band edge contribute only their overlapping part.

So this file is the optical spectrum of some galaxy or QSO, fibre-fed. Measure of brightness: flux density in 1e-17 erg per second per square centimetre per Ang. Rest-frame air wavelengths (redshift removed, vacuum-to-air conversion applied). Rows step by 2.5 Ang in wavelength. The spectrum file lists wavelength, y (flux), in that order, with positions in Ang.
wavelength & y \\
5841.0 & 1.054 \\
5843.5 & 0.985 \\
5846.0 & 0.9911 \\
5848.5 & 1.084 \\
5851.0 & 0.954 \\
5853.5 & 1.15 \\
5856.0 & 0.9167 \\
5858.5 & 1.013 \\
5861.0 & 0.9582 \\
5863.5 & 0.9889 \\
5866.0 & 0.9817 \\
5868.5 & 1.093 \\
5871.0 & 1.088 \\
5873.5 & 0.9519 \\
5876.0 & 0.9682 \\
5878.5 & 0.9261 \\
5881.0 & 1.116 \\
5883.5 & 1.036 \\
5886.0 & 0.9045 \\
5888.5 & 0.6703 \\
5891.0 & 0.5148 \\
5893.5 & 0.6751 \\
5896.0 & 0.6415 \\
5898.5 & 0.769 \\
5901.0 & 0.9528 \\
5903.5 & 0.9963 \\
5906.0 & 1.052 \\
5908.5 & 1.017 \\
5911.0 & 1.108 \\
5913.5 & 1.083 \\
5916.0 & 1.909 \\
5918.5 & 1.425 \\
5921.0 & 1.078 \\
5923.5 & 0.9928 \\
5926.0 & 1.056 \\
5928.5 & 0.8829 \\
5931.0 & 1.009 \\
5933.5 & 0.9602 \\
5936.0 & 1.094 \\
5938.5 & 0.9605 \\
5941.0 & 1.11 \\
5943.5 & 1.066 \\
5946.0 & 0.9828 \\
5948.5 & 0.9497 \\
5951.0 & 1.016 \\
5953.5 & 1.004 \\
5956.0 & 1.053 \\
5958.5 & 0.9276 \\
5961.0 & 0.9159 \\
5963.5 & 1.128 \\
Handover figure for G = 1.32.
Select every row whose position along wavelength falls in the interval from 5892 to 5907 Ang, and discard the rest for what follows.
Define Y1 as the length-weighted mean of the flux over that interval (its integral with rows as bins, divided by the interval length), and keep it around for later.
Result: 0.84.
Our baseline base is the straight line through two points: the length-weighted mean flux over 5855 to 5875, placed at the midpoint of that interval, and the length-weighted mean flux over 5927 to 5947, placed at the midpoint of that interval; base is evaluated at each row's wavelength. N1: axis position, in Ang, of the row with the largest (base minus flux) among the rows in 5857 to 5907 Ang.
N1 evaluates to 5891.0 Ang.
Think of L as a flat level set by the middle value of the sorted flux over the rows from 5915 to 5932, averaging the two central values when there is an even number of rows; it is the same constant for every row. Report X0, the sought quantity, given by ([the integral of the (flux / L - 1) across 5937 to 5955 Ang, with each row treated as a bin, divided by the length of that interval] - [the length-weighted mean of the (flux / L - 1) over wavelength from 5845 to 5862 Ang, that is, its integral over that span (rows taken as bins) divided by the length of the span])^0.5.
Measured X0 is 0.06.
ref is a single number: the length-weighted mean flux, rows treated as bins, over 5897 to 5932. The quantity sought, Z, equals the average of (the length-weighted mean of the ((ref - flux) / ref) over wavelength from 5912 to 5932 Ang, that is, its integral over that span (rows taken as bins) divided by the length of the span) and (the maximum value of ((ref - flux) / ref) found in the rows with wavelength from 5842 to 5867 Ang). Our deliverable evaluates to 0.04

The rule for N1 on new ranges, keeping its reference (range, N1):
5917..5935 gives 5928.5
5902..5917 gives 5903.5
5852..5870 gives 5856.0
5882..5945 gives 5891.0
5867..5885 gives 5878.5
